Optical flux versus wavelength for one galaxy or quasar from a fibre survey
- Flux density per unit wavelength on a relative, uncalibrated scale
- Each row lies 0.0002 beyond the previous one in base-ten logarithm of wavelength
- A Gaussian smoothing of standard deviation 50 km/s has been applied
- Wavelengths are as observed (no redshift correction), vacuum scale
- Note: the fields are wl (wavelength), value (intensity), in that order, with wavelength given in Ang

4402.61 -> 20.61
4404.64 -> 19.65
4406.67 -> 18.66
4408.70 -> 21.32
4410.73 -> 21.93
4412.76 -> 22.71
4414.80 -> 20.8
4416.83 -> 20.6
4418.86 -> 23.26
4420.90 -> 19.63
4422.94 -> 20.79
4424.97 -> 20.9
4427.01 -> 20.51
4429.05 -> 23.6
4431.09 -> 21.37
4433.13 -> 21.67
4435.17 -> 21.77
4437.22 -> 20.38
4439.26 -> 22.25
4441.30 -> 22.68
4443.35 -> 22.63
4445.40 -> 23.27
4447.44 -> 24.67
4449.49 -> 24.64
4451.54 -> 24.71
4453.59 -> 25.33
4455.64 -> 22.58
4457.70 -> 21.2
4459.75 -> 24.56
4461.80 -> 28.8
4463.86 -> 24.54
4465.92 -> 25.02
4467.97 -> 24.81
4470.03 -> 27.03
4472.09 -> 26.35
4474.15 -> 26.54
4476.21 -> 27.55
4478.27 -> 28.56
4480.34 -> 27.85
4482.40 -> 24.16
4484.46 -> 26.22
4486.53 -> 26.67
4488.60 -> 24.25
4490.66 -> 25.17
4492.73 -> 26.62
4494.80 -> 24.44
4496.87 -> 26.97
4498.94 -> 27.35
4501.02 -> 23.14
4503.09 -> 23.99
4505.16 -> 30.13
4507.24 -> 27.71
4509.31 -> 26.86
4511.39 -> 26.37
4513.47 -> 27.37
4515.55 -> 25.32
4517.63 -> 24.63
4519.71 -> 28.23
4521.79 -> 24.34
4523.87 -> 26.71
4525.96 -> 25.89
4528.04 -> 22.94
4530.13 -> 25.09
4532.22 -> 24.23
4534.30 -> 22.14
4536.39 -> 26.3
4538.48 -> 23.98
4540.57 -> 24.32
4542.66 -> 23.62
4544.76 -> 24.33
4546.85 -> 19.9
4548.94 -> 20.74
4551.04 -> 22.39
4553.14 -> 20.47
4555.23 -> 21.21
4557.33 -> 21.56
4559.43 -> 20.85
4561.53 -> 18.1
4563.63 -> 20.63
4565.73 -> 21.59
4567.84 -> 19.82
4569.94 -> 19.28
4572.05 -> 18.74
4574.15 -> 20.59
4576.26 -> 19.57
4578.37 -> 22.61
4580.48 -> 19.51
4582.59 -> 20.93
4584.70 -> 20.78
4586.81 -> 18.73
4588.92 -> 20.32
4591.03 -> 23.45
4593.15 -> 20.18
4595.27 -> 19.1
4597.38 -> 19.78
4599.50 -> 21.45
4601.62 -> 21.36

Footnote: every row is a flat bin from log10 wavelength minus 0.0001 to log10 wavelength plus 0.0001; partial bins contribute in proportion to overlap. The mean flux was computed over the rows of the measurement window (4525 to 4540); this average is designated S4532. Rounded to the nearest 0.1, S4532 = 24.4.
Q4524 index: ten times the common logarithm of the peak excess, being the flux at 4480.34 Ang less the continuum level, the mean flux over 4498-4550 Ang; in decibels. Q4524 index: 5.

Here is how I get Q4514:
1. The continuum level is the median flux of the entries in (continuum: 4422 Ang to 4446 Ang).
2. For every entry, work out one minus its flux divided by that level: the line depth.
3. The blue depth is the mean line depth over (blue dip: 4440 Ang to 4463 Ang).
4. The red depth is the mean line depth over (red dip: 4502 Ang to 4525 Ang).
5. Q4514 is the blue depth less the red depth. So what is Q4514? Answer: 0.11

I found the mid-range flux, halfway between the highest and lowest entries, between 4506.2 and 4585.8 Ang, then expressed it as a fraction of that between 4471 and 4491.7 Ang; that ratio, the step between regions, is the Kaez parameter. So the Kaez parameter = 0.88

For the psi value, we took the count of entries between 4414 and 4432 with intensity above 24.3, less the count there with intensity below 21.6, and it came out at -7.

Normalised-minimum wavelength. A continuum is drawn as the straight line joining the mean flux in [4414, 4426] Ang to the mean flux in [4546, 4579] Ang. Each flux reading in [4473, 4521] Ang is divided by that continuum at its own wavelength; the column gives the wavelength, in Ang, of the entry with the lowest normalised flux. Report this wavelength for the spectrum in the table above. 4501.02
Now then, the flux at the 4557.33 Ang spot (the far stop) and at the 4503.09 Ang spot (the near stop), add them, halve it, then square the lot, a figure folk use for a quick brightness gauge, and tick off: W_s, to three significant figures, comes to 519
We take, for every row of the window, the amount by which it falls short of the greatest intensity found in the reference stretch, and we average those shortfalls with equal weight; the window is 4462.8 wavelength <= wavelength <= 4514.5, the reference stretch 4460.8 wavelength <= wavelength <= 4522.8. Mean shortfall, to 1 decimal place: 3.9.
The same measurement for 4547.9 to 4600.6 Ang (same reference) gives 9.6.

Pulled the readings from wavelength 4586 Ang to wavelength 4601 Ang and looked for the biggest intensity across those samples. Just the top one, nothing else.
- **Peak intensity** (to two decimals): 23.45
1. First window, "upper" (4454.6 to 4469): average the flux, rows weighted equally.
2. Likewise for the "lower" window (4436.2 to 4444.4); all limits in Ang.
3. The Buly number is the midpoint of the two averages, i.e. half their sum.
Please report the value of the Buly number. 23.2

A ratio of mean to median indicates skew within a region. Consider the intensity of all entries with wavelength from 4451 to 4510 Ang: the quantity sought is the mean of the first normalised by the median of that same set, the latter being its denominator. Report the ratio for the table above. 0.99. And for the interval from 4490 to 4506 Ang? 1.00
